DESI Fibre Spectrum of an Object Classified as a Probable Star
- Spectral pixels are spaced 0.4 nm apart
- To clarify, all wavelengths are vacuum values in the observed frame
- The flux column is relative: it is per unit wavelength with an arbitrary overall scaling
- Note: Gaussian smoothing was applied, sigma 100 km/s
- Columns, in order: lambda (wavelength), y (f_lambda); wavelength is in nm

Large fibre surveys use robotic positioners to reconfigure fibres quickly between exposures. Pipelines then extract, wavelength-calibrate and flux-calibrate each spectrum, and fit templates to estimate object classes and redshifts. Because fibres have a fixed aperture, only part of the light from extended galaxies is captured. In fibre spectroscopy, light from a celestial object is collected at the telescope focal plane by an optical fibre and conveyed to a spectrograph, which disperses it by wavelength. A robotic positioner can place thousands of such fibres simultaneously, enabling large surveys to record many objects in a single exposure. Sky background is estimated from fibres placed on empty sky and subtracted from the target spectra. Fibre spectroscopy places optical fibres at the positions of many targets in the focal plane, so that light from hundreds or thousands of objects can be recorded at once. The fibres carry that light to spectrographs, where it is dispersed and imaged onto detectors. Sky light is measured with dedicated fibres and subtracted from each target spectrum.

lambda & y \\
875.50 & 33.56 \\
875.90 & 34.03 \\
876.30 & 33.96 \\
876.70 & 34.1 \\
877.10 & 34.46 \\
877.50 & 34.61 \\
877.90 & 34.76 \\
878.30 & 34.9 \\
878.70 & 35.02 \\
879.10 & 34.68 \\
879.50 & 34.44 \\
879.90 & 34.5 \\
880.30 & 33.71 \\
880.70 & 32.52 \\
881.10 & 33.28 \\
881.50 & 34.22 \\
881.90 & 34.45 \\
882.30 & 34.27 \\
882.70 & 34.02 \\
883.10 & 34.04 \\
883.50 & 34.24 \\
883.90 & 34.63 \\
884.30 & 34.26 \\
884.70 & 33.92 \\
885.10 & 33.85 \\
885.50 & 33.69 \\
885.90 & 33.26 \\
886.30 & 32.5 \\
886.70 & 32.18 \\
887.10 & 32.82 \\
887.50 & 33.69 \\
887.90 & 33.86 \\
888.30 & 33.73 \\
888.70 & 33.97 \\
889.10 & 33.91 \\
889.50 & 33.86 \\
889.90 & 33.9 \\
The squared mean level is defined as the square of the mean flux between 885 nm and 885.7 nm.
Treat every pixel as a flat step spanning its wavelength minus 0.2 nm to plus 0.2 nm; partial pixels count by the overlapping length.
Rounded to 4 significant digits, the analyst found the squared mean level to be 1140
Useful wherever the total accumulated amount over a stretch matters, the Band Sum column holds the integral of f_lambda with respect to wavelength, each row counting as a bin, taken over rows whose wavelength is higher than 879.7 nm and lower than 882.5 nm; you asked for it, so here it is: 95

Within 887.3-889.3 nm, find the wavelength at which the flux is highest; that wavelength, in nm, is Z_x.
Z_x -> 888.70 nm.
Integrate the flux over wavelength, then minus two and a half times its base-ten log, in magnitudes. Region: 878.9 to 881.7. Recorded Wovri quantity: -4.9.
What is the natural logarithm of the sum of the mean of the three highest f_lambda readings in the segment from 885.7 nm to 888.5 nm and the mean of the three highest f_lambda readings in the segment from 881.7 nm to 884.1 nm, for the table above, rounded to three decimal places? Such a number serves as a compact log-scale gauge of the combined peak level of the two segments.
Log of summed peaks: 4.223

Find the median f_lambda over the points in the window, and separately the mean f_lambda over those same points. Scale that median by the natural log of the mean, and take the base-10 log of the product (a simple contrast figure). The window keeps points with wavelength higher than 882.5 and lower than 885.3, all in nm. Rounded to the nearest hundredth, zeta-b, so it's 2.08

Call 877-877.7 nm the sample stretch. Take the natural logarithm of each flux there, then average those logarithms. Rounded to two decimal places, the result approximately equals 3.54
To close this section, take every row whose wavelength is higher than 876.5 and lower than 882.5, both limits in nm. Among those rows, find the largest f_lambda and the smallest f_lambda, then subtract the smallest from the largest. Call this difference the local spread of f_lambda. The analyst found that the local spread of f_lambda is 2.5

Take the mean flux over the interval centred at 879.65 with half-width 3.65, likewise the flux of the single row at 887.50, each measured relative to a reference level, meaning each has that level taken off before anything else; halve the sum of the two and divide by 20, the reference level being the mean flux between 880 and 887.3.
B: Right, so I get 0.01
